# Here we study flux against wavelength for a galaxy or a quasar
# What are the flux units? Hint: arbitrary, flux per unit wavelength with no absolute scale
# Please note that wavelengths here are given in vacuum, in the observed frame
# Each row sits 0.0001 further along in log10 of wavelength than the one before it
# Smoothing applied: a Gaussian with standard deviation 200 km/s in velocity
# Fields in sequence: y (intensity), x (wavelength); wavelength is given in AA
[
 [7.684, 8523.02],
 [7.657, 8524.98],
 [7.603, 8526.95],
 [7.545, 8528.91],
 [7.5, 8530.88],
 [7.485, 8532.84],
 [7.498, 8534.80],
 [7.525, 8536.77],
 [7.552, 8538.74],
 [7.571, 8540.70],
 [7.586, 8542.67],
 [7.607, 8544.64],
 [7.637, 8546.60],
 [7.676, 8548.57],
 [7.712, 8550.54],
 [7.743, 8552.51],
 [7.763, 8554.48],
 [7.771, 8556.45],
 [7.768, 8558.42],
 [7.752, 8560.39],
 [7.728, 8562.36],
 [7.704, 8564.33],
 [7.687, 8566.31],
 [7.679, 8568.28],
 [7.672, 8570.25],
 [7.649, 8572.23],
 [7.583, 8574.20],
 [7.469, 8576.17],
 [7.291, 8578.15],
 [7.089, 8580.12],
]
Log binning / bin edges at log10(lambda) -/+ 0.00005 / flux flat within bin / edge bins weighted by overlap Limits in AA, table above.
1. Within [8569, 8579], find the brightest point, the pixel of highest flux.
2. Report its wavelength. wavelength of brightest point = 8570.25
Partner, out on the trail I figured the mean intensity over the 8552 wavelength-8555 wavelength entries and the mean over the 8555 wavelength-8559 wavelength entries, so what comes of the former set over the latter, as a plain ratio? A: 1.00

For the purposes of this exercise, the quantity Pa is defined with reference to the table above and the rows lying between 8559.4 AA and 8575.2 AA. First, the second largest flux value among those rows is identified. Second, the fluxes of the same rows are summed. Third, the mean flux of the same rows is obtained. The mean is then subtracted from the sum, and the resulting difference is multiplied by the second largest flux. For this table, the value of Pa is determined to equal 416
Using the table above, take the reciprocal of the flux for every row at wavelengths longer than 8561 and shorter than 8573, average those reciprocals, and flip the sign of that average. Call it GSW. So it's -0.130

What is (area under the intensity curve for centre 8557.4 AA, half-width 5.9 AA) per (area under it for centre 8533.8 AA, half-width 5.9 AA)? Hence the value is 1.03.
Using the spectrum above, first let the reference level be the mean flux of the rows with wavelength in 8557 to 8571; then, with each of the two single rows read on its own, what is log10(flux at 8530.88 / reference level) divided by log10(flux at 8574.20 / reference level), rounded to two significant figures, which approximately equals 1.6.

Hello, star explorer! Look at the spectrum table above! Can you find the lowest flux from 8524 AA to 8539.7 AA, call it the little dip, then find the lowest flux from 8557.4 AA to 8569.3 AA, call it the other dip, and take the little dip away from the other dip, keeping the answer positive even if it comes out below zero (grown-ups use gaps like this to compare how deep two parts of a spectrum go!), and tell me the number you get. 0.19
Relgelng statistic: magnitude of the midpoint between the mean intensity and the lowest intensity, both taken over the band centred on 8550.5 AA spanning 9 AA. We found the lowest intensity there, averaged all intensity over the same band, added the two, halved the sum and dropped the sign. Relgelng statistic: 7.67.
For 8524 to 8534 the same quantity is 7.52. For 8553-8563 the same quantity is 7.74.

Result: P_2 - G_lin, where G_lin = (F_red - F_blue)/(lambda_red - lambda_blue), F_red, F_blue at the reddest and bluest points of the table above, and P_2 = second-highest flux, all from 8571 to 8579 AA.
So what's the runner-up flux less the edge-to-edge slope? 7.64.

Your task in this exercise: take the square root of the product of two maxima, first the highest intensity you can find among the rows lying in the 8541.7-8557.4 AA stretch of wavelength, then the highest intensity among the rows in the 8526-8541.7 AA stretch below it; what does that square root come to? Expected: 7.69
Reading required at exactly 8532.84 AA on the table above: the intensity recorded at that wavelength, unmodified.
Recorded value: 7.485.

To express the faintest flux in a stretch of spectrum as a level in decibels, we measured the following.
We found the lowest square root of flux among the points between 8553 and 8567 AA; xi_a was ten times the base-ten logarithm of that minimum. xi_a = 4.43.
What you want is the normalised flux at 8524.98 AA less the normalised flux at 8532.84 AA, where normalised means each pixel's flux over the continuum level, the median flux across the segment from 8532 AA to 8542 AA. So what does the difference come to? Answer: 0.0229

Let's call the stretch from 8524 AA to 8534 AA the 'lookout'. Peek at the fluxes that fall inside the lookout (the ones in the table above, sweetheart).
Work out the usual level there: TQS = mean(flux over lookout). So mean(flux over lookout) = 7.56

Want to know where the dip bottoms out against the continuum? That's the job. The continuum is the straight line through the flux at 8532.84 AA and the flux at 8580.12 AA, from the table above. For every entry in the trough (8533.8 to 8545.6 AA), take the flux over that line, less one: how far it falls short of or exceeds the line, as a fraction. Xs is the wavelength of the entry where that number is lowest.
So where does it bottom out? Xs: 8534.80 AA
